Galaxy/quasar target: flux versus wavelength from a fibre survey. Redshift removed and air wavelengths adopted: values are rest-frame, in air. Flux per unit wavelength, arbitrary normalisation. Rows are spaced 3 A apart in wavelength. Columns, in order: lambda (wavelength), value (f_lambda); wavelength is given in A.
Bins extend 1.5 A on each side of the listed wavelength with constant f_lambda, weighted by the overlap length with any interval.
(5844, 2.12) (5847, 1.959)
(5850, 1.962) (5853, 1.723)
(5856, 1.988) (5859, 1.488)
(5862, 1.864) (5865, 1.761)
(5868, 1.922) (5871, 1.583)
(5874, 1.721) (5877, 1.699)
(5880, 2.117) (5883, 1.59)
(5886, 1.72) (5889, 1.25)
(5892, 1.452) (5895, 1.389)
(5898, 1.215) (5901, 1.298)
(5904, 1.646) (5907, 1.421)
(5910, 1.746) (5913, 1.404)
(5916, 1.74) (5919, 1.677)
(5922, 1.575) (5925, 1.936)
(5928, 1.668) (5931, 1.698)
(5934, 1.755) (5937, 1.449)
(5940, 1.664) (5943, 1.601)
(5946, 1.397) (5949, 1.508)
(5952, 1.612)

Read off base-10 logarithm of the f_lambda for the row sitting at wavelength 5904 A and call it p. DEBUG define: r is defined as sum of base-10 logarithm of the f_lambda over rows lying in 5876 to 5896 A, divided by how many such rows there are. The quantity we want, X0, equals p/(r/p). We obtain 0.24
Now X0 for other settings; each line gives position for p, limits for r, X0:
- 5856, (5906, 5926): 0.42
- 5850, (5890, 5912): 0.54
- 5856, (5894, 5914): 0.57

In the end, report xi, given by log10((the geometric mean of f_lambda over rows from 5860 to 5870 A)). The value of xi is 0.27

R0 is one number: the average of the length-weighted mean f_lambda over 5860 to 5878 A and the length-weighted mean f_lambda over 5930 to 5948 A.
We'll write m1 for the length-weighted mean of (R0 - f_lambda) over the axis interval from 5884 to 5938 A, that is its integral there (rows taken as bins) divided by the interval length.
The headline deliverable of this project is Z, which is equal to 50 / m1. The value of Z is 448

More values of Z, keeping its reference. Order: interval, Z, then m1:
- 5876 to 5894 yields 1213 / 0.041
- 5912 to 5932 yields -7630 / -0.007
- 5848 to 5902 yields 4117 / 0.012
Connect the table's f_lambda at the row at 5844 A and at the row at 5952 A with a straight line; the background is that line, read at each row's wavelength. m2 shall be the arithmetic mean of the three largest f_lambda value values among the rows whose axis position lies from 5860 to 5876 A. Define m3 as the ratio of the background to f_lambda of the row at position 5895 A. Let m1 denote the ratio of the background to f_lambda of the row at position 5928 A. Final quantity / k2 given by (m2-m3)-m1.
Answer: -0.54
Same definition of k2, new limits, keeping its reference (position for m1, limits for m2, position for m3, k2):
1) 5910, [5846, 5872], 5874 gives -0.22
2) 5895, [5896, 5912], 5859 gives -1.13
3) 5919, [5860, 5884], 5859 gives -0.46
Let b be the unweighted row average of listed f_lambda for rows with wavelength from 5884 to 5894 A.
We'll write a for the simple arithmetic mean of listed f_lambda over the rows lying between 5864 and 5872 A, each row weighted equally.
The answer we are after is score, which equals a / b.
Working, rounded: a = 1.76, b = 1.47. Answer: 1.191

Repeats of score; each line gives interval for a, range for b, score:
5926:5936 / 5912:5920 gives 1.062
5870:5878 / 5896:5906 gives 1.203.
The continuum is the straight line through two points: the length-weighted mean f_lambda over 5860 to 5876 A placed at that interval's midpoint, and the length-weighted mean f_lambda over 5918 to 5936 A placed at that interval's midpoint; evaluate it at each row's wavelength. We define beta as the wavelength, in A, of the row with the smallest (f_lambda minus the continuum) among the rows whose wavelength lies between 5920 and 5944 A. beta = 5937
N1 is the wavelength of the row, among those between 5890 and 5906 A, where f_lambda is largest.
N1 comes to 5904 A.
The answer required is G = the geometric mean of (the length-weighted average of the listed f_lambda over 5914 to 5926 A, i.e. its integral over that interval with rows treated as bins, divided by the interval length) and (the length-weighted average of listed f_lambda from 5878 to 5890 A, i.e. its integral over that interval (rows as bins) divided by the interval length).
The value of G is 1.70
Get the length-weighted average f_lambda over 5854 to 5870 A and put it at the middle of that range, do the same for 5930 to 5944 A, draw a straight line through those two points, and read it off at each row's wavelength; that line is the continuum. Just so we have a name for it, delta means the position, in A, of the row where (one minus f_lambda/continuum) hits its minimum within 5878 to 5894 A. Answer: 5880 A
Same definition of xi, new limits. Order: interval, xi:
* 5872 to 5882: 0.26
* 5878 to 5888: 0.25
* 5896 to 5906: 0.14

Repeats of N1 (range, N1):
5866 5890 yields 5880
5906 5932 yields 5925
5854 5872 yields 5856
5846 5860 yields 5856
